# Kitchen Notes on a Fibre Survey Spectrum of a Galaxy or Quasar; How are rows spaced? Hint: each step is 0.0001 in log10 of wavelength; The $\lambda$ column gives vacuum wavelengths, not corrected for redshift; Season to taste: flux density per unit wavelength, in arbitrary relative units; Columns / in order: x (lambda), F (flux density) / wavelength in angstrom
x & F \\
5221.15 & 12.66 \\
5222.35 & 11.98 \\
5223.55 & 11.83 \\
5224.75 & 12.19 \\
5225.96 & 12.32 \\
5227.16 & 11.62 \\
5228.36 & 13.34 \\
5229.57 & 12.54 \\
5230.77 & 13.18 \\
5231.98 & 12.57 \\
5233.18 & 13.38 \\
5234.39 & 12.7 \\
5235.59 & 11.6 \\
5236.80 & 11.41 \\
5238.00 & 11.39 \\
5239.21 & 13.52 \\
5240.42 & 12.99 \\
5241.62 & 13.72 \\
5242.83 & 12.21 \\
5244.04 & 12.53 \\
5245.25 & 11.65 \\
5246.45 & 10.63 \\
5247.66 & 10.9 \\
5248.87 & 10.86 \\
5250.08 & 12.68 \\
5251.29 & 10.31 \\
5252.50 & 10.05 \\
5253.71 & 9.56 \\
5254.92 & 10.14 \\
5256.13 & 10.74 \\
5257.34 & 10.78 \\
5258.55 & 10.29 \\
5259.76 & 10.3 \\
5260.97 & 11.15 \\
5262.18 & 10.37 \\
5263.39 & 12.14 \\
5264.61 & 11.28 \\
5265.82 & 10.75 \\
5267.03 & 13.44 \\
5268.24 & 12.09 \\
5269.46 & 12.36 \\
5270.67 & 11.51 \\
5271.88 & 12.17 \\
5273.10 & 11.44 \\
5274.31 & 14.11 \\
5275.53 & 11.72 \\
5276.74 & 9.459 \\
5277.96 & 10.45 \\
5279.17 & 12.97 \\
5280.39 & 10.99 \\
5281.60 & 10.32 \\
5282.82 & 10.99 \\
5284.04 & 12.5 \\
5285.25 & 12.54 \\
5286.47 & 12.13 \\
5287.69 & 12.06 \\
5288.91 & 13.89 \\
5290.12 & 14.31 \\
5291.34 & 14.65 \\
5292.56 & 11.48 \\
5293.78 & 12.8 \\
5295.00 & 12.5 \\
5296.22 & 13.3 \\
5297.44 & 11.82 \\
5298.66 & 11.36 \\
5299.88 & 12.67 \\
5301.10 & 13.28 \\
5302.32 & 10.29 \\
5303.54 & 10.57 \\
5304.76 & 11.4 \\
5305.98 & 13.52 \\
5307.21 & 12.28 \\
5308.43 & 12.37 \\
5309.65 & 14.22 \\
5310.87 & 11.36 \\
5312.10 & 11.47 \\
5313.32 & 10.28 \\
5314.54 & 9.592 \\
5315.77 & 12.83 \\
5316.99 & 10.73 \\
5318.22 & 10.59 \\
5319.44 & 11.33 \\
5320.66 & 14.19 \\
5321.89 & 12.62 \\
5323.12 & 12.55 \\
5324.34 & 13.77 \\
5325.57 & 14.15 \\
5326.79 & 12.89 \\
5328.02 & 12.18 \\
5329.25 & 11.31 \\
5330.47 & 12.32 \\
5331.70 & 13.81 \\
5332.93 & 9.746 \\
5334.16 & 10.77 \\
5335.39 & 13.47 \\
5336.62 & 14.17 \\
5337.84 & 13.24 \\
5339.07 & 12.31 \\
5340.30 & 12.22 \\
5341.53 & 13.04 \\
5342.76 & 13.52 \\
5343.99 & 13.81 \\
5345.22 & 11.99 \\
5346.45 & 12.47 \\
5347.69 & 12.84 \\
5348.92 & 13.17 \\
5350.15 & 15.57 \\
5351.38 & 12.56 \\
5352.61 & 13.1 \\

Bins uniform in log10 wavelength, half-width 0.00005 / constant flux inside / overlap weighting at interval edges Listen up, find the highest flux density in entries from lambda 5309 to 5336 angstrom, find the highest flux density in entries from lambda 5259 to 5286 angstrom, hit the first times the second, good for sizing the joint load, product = 201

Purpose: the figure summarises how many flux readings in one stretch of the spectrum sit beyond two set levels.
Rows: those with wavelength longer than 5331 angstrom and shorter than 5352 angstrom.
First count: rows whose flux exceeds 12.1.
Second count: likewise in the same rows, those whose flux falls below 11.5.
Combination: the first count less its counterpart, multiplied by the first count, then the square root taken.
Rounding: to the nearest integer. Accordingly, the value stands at 13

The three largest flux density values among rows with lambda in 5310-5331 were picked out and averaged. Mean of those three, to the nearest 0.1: 14.0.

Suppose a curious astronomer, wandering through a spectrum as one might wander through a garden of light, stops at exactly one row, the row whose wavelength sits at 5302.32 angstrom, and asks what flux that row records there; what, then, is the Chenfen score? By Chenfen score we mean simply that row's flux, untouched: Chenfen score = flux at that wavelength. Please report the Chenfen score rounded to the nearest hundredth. 10.29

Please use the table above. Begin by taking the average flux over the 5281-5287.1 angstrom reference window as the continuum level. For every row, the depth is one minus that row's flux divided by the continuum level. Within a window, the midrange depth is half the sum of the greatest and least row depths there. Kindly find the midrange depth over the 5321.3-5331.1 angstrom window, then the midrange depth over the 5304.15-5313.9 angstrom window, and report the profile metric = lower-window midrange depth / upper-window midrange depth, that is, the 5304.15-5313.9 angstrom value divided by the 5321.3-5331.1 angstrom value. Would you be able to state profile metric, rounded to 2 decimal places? 0.54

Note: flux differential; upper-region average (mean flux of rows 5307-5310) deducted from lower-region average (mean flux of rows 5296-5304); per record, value -1.1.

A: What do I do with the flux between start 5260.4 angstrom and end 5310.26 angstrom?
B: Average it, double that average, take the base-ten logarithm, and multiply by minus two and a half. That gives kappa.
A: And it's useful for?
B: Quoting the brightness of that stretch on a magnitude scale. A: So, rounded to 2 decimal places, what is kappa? -3.46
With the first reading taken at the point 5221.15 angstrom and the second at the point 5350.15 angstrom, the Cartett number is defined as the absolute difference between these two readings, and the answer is 2.9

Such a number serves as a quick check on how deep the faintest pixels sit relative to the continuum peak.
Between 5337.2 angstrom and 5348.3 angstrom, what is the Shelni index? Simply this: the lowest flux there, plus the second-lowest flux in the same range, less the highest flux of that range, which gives 10.4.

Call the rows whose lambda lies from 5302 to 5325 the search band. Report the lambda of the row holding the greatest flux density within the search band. 5309.65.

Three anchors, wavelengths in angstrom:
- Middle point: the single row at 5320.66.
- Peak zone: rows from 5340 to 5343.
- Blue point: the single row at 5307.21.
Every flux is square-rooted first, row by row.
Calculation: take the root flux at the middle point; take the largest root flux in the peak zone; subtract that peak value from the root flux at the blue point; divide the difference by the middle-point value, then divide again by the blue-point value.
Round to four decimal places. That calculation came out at -0.0131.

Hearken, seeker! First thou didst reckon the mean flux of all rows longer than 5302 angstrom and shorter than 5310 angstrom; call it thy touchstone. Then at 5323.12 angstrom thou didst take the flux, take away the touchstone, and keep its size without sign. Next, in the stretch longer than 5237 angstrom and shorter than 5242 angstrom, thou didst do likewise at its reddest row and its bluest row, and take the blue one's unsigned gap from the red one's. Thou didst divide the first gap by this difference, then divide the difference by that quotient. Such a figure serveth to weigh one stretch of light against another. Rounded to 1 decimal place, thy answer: 1.9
